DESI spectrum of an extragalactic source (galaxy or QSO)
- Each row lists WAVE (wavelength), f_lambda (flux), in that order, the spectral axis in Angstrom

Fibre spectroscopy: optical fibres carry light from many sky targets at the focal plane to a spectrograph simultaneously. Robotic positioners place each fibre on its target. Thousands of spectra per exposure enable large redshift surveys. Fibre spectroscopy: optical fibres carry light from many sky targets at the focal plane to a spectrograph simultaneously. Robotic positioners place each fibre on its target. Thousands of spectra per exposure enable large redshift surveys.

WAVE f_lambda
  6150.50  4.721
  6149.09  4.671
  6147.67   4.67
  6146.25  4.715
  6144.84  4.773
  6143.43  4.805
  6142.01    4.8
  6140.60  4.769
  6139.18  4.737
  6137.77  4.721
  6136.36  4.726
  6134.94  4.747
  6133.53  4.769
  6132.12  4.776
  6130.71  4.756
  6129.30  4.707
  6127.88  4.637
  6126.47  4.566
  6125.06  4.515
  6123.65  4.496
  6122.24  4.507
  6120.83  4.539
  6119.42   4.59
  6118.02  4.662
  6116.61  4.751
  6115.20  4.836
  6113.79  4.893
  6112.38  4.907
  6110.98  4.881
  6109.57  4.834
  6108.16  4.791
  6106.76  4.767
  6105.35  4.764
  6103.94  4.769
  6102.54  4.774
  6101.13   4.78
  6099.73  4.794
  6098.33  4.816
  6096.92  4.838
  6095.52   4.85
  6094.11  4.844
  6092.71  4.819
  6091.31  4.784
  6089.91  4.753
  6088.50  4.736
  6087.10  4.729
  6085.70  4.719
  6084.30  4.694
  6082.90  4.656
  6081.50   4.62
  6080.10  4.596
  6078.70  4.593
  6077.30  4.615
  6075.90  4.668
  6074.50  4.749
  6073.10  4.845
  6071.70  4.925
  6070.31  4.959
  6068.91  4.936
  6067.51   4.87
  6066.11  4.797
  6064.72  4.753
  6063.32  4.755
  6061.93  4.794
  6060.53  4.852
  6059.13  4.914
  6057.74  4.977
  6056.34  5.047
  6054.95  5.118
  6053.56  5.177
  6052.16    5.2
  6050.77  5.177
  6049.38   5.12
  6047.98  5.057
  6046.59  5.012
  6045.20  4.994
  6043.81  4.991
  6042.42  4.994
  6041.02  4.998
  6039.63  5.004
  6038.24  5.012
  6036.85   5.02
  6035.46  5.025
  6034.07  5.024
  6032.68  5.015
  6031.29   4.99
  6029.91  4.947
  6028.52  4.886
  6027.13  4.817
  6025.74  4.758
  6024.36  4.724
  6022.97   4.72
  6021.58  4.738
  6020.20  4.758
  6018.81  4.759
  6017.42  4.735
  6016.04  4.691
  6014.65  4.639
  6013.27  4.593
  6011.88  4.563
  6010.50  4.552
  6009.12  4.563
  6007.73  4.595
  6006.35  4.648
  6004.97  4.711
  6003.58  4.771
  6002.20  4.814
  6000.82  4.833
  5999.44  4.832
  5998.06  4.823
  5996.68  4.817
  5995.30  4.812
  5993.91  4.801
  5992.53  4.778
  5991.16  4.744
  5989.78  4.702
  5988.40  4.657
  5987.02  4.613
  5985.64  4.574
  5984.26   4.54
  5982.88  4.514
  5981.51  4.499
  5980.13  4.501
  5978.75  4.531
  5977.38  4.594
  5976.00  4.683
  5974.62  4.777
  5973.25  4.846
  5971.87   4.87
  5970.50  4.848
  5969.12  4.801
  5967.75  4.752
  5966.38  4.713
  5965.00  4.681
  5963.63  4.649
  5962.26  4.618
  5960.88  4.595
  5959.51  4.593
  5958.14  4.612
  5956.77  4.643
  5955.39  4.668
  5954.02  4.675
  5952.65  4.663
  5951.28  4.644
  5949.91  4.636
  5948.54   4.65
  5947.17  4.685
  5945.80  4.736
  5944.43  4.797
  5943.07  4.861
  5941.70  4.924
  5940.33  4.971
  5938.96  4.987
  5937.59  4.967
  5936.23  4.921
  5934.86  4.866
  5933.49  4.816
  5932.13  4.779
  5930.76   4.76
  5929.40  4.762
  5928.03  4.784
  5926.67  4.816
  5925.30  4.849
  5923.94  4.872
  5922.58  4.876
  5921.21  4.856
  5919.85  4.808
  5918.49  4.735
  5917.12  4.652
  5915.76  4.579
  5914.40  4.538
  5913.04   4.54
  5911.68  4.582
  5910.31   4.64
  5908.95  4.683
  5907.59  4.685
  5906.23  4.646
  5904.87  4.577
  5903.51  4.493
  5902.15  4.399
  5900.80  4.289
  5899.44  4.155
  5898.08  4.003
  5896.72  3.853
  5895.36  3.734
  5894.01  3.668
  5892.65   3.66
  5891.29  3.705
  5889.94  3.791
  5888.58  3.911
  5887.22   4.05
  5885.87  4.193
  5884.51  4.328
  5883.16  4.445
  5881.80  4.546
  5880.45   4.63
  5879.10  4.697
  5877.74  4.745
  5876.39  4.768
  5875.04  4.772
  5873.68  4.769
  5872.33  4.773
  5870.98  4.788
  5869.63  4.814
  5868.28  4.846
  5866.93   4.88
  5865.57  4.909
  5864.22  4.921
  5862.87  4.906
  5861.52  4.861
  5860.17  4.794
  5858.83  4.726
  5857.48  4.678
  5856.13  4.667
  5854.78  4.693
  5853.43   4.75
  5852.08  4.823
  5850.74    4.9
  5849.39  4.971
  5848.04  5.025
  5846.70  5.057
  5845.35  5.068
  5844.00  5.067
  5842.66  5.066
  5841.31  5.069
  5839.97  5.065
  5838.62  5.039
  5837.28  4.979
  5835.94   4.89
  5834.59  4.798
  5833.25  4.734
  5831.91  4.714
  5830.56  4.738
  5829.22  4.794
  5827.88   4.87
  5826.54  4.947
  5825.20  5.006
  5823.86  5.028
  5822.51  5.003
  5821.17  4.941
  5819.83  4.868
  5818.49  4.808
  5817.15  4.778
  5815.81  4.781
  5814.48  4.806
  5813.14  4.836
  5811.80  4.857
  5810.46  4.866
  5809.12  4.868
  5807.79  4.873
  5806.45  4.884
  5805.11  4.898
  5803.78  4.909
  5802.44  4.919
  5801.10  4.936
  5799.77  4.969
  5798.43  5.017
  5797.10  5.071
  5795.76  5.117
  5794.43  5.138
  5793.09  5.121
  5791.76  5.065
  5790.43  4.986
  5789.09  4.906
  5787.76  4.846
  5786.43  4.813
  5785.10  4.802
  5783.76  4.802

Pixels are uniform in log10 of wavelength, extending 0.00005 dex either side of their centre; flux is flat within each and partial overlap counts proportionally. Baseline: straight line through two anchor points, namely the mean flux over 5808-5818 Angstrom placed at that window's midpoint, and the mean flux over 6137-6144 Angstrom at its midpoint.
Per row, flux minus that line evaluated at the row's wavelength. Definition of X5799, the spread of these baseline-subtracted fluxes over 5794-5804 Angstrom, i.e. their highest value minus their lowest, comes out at 0.227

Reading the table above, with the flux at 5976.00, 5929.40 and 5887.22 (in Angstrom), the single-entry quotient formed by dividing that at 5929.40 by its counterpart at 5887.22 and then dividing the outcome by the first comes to 0.251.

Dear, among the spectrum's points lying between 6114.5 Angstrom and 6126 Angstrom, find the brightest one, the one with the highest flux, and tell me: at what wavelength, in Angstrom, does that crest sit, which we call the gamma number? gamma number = 6115.20 Angstrom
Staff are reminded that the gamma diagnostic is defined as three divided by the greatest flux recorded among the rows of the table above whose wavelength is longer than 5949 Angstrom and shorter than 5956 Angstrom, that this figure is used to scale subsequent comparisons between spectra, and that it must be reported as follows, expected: 0.642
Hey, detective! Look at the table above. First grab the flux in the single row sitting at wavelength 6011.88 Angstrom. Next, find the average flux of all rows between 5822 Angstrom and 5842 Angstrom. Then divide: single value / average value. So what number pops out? 0.93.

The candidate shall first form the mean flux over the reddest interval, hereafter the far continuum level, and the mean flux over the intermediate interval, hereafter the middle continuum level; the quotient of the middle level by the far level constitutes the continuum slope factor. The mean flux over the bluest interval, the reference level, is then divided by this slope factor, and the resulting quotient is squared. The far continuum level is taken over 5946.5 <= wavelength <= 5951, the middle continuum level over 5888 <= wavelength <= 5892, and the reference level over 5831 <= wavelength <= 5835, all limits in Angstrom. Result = 34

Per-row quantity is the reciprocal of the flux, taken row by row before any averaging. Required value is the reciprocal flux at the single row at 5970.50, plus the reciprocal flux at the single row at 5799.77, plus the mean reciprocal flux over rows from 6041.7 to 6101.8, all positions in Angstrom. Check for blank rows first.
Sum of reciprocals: 0.614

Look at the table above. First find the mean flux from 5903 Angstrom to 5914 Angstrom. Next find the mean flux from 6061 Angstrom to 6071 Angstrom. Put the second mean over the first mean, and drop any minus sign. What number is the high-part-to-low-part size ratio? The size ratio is 1.05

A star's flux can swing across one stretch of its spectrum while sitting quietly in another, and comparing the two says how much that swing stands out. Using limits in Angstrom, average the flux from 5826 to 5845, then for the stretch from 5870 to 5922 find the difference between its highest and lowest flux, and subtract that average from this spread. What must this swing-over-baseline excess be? -3.7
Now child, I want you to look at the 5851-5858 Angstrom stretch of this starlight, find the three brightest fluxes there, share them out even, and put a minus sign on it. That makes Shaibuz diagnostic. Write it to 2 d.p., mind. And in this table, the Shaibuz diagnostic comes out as -4.76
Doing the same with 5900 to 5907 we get -4.57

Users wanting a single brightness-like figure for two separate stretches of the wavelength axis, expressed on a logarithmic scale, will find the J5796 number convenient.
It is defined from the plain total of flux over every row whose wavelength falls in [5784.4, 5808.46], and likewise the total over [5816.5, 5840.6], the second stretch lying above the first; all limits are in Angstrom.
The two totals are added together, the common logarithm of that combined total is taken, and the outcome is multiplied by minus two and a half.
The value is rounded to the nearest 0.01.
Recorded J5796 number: -5.62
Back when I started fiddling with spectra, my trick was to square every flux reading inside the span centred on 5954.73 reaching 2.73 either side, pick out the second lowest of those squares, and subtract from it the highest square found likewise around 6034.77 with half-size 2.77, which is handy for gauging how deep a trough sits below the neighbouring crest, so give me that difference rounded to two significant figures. -3.5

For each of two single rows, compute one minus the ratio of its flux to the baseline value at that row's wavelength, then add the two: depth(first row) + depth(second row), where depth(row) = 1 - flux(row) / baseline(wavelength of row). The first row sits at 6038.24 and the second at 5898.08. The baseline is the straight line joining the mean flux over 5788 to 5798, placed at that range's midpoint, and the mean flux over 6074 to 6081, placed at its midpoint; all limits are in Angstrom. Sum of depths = 0.12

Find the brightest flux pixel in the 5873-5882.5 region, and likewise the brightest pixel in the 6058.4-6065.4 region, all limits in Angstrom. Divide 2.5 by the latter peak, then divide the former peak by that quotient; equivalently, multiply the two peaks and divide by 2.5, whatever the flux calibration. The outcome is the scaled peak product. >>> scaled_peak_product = 9.4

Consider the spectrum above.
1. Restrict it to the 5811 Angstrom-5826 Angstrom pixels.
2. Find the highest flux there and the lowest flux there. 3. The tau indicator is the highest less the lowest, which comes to 0.25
